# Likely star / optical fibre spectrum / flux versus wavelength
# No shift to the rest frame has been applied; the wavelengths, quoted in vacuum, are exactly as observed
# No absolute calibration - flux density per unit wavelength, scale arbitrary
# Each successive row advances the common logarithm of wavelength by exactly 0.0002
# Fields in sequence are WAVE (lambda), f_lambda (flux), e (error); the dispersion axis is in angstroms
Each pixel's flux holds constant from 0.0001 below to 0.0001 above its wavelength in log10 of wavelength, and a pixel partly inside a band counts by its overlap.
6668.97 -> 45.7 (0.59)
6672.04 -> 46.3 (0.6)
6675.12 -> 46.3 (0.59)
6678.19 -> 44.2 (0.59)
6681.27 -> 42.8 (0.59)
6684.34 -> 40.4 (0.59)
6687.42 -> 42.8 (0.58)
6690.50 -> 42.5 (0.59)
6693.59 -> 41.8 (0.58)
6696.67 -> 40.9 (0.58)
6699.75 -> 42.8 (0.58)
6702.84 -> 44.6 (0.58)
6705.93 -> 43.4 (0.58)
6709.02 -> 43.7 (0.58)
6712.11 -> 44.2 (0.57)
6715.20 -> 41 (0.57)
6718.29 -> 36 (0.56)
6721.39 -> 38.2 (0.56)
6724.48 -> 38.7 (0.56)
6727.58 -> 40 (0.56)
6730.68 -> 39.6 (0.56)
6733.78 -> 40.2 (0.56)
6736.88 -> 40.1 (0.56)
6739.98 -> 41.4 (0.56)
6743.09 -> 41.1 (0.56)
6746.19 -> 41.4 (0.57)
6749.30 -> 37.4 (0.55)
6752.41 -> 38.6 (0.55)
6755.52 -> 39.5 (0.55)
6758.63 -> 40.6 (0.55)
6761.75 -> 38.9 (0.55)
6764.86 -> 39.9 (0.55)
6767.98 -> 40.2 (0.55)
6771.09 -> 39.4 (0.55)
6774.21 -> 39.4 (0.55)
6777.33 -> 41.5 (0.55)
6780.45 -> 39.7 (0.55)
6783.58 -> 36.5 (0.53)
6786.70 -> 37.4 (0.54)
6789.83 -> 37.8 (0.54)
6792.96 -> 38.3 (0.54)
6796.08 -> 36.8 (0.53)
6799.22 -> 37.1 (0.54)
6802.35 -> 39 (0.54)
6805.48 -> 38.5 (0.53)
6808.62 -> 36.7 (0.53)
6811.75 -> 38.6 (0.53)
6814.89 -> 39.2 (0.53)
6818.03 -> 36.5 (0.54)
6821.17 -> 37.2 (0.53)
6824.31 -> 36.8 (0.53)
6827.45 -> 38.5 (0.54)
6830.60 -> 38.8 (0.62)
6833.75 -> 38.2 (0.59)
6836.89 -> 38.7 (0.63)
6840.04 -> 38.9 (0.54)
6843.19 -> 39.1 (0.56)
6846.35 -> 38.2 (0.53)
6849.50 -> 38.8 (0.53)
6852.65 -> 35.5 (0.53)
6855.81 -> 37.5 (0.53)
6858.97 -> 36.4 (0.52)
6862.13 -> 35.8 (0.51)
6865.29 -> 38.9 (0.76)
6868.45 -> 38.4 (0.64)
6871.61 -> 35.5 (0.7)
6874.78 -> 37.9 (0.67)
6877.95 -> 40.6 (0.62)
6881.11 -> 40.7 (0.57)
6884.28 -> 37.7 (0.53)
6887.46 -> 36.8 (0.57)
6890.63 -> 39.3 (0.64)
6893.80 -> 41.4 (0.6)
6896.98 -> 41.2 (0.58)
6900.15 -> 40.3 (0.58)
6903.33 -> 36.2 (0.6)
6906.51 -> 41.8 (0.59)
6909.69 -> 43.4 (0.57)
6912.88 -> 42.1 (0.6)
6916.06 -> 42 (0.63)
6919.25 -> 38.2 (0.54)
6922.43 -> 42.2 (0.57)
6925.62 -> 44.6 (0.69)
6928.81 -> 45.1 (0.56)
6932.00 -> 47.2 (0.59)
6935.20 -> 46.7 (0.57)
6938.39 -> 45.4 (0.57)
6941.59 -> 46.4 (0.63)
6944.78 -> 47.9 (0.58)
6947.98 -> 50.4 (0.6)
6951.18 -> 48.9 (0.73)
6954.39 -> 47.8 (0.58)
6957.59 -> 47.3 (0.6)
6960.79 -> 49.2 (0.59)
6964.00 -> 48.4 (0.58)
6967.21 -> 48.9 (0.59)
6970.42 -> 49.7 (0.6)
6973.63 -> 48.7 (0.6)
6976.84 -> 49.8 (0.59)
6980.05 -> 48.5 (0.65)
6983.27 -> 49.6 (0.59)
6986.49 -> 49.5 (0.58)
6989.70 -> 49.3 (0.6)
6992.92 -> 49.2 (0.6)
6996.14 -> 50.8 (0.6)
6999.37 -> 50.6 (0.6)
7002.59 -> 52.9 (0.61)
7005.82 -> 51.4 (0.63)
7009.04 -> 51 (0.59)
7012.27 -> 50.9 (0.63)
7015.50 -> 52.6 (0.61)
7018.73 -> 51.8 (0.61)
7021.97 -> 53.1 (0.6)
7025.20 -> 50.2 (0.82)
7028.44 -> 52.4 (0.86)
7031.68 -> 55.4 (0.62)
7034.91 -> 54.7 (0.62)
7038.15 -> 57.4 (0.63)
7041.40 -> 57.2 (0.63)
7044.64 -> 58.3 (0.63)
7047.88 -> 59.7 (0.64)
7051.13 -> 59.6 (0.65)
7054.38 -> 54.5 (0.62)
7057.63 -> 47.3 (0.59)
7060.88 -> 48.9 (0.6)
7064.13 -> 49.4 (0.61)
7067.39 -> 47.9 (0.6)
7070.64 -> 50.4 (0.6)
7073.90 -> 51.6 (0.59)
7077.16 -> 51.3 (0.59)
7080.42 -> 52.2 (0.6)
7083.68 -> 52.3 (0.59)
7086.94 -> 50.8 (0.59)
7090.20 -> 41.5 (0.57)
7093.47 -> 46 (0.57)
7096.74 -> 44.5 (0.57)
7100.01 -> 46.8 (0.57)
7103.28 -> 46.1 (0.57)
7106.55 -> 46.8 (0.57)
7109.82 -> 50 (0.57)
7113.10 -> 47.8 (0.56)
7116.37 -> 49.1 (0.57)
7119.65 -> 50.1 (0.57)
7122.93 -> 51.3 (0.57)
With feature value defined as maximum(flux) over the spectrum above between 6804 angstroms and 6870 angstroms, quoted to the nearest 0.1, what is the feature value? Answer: 39.2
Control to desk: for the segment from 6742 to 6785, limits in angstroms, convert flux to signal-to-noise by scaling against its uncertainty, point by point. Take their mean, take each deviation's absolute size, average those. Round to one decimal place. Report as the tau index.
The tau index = 1.4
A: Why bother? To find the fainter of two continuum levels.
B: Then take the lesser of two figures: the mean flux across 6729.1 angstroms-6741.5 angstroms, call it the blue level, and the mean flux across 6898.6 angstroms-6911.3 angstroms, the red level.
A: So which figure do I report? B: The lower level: 40.3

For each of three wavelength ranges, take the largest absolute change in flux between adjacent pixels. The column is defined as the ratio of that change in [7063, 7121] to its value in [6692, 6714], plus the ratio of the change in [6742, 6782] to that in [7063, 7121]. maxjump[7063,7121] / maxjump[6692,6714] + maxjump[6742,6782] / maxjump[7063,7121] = 5.3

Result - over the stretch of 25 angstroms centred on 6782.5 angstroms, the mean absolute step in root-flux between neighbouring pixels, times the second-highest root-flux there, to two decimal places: 0.64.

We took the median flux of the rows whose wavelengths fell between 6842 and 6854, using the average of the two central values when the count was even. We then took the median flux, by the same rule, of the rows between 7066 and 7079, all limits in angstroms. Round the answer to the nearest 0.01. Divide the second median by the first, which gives 1.32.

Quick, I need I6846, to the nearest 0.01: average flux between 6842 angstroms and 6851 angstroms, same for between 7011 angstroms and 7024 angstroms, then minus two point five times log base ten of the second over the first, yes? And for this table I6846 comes -0.32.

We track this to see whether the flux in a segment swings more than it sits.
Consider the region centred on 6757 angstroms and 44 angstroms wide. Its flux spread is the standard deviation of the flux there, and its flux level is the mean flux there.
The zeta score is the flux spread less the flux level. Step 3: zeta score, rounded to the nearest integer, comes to -39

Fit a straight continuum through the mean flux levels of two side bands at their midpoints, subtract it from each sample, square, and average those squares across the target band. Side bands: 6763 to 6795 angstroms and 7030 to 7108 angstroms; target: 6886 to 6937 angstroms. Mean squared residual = 15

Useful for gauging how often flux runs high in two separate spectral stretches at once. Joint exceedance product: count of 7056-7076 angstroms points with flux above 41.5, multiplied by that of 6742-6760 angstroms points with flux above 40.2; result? 18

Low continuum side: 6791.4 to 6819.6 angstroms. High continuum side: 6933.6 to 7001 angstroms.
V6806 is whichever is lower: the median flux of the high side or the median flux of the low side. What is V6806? 38.3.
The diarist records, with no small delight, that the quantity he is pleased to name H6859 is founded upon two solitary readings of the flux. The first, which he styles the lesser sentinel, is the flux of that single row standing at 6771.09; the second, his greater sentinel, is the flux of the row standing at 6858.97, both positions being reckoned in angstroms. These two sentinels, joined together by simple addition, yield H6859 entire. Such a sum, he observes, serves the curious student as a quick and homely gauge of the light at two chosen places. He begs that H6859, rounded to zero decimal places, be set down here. 76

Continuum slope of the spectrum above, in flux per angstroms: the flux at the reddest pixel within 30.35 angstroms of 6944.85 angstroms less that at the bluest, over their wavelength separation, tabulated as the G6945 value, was 0.12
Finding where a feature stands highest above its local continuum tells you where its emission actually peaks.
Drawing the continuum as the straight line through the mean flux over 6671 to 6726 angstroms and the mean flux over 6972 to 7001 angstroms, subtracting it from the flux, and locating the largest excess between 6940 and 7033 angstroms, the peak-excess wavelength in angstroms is 7031.68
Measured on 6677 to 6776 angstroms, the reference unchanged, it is 6678.19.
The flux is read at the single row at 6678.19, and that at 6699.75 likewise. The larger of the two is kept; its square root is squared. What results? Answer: 44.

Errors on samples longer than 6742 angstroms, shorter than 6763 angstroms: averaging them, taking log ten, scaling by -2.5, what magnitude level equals 0.641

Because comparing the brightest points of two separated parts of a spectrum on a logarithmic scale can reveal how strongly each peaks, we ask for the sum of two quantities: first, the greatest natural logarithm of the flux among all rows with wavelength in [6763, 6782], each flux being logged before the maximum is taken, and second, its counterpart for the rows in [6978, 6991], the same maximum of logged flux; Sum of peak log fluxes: 7.63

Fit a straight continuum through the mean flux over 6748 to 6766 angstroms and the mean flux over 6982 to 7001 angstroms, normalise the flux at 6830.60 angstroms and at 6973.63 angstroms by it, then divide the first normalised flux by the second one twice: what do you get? 0.93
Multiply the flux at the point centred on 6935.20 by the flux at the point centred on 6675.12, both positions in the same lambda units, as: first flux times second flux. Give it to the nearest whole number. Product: 2162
